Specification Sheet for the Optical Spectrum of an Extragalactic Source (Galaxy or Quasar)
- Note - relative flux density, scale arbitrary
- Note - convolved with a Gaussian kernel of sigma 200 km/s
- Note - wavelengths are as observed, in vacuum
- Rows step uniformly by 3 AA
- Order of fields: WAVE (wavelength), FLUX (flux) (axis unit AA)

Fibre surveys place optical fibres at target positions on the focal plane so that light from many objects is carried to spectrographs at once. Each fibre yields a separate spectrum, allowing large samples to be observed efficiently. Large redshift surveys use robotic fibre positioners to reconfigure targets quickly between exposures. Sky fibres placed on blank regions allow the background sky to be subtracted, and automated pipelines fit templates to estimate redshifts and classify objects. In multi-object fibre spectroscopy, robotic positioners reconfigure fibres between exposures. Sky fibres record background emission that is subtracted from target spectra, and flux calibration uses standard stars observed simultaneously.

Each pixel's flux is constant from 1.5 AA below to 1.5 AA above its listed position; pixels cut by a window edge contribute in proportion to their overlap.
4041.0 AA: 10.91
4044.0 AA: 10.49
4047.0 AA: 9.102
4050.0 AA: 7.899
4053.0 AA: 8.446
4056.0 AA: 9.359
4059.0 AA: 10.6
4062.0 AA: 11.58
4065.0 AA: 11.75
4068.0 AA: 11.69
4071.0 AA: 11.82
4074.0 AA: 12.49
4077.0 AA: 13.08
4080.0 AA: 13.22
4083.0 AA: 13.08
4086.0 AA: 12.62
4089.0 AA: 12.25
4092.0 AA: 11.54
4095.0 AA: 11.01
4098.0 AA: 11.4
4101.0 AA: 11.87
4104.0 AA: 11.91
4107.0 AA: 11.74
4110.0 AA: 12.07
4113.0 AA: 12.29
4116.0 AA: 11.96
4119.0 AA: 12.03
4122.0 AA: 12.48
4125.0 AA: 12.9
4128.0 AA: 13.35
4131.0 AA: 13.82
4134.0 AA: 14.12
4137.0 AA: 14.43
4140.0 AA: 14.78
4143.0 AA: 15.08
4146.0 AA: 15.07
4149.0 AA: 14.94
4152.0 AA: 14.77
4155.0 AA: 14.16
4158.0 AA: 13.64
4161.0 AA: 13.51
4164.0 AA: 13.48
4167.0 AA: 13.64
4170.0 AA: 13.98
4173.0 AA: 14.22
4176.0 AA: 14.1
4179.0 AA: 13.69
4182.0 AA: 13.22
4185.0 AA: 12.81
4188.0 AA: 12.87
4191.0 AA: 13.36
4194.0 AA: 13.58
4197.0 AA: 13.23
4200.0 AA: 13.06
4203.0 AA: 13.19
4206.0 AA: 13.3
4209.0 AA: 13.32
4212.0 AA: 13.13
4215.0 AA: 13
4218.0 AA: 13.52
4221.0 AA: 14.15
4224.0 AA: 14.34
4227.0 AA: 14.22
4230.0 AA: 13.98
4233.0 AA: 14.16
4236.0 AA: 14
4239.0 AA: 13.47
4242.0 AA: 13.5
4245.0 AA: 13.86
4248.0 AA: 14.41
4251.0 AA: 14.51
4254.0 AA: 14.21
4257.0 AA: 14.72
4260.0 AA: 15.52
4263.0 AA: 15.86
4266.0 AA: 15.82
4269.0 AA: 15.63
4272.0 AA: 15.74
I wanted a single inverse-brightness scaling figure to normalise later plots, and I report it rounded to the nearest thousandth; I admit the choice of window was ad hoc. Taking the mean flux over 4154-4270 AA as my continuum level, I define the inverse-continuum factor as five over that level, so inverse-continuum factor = 0.360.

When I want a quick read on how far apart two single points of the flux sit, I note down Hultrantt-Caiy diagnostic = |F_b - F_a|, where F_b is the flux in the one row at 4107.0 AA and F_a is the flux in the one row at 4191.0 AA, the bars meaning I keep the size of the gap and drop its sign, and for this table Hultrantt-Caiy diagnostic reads 1.62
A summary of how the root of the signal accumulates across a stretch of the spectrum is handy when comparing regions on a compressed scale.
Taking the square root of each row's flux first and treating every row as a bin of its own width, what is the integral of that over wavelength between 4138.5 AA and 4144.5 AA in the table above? 23.2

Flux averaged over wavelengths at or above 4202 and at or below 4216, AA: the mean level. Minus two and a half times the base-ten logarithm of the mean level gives -2.80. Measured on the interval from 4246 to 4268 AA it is -2.94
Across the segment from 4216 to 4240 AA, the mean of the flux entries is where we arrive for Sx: 14.0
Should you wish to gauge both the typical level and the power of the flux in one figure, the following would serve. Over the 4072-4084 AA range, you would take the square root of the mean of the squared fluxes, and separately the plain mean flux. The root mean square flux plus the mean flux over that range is 25.9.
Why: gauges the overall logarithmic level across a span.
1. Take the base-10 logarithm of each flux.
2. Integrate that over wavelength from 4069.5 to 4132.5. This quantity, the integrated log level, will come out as 68.7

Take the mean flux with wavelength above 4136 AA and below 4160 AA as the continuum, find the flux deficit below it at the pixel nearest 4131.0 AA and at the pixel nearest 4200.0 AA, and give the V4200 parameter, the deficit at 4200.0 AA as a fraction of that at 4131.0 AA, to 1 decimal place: 2.0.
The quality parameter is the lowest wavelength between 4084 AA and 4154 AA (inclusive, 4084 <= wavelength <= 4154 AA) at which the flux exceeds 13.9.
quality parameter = 4134.0 AA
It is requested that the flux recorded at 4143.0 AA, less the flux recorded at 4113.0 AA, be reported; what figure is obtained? 2.8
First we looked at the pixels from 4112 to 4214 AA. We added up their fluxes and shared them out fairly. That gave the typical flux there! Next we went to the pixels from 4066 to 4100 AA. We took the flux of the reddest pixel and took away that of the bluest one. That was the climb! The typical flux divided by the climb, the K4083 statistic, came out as -47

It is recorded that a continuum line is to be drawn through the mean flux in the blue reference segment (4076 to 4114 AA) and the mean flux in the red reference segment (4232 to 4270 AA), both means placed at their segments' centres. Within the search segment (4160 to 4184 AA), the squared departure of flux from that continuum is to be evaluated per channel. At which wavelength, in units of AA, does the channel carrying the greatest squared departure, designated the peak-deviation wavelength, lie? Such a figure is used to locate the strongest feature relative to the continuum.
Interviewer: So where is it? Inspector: 4173.0 AA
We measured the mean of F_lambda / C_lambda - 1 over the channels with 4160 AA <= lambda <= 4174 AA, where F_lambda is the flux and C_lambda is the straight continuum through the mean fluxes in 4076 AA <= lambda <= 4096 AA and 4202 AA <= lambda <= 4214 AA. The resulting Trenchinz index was 0.062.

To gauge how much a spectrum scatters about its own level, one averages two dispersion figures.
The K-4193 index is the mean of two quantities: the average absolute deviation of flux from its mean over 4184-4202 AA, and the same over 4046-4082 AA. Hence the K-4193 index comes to 0.9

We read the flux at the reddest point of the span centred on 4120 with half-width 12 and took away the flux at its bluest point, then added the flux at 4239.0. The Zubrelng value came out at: 15.2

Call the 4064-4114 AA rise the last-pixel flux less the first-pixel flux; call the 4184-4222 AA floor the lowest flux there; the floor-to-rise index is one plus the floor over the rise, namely 25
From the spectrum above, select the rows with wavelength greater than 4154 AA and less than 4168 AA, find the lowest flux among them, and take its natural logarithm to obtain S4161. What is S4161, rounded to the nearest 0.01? 2.60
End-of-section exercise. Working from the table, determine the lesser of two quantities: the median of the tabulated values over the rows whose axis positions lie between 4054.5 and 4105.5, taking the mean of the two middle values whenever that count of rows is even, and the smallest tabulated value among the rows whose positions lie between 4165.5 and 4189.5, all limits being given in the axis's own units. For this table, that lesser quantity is 11.82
